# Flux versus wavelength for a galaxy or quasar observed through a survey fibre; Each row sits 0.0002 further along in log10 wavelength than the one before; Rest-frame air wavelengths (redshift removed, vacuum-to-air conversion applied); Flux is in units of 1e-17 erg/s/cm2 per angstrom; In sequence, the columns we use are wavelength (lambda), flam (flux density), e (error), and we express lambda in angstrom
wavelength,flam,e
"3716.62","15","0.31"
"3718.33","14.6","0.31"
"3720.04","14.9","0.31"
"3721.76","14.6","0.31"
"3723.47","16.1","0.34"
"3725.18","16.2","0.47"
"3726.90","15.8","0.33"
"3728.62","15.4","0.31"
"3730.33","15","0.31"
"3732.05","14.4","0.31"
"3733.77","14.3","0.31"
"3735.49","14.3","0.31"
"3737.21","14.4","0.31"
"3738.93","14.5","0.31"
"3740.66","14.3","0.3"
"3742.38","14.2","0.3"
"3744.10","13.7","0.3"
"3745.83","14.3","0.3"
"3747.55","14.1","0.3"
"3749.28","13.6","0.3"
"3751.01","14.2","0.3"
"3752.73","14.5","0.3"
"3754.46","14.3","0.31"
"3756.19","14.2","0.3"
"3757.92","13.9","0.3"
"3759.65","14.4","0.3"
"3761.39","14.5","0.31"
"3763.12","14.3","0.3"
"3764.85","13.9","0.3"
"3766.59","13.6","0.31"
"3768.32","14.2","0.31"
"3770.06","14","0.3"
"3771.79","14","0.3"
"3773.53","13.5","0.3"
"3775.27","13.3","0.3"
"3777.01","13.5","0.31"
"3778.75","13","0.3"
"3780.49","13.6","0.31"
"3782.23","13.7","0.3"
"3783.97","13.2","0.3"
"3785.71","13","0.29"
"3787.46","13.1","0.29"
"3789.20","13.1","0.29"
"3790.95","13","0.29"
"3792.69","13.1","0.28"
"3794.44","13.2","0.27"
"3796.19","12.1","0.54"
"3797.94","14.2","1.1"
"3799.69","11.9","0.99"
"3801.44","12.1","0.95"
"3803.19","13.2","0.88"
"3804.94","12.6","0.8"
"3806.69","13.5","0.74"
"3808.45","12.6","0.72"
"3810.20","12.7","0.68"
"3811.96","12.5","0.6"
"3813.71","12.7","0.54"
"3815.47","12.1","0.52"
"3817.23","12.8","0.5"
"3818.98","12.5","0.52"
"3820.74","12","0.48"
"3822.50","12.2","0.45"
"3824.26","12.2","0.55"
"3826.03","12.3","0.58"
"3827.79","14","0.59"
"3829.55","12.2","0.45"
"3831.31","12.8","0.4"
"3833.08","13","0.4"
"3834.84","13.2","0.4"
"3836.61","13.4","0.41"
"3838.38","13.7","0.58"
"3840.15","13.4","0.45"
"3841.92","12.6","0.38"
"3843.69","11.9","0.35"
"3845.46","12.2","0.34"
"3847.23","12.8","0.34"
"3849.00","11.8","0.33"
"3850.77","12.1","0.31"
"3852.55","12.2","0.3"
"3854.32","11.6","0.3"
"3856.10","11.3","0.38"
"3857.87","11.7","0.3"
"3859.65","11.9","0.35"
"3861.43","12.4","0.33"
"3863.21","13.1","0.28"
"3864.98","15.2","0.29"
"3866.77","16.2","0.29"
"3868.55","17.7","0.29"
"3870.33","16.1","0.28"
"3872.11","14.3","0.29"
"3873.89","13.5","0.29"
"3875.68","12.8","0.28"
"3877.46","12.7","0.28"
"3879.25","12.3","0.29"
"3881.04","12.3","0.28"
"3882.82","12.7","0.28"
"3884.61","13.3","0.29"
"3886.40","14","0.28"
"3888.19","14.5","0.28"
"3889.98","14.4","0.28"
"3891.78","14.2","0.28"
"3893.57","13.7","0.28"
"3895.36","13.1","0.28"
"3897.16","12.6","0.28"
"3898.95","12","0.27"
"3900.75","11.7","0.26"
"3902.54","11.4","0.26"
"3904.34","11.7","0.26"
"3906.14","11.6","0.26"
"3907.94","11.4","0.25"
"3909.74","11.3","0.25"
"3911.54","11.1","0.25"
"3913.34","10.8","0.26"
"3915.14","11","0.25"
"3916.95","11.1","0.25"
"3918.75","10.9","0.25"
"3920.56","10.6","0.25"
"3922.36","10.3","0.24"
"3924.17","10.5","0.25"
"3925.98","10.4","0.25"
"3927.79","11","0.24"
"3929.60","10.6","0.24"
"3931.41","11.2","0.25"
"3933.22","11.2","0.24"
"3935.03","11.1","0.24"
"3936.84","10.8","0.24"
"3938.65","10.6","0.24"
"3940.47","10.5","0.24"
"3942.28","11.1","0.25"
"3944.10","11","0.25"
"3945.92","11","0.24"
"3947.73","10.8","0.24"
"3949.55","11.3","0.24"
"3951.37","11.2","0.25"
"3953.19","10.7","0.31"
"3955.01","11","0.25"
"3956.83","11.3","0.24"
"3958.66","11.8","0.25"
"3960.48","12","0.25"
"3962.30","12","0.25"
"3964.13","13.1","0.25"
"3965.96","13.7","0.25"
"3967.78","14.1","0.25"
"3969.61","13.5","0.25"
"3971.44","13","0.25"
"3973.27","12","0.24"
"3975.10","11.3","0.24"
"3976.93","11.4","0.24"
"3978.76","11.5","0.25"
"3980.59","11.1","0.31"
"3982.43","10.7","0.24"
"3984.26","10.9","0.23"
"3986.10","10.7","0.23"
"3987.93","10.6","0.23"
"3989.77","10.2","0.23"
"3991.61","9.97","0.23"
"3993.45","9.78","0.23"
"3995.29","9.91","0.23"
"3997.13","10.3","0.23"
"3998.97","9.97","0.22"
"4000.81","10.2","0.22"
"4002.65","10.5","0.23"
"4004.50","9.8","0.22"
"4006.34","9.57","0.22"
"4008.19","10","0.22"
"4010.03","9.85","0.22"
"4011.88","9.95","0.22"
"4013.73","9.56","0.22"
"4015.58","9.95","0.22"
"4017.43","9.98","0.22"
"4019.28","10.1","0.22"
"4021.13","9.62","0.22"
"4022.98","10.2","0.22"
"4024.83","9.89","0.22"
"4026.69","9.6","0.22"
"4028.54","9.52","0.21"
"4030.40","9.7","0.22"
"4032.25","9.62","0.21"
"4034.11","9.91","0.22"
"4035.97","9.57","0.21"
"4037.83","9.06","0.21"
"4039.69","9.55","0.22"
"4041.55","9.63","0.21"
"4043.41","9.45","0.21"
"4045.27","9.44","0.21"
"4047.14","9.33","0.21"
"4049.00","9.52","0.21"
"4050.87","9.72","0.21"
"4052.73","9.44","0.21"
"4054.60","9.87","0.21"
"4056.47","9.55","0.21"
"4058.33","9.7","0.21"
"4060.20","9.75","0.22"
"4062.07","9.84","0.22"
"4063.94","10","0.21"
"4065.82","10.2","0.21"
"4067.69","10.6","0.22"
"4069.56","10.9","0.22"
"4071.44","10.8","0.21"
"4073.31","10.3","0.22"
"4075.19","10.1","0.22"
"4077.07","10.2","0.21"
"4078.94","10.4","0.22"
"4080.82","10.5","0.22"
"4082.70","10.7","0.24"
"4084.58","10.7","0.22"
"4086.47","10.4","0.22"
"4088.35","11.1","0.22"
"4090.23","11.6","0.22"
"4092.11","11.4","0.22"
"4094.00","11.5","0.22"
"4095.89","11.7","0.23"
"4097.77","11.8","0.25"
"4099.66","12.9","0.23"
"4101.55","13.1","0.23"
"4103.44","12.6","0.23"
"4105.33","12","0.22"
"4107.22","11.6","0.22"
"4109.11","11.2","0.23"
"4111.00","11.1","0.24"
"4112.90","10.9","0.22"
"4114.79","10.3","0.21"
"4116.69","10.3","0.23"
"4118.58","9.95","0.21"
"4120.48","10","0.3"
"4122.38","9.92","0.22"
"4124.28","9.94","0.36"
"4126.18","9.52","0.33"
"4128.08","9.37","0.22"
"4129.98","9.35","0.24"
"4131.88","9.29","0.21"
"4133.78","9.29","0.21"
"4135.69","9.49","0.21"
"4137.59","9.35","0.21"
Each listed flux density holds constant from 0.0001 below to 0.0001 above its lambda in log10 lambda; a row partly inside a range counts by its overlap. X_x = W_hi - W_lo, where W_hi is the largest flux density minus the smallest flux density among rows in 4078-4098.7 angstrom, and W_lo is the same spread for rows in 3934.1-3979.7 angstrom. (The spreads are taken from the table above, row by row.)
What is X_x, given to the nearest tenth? -2.2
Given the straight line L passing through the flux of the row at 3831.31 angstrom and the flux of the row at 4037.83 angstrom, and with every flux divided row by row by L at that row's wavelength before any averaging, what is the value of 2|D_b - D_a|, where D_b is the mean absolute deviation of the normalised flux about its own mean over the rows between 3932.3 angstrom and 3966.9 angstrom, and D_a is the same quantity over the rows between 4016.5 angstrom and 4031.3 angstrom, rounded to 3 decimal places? 0.105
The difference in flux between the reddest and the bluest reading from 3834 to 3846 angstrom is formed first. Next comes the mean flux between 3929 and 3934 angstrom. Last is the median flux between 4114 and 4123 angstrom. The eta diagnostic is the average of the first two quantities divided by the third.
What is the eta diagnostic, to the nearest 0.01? 0.50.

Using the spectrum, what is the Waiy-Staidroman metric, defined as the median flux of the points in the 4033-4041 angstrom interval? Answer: 10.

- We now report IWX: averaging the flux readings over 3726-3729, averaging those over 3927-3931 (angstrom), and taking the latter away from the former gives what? 4.8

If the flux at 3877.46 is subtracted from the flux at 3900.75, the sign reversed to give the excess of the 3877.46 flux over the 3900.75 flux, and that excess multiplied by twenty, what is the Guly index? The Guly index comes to 20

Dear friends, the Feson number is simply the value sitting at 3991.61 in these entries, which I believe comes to 9.97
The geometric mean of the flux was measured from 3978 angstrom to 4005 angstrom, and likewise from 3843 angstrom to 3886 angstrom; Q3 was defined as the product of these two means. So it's 135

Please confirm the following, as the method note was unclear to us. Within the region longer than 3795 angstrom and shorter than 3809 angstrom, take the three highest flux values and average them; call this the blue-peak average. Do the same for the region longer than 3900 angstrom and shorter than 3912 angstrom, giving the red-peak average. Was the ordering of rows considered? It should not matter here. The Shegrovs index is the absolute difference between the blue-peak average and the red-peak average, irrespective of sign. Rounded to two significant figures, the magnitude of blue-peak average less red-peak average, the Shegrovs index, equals 2.0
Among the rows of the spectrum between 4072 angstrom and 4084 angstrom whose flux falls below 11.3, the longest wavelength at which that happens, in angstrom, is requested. 4082.70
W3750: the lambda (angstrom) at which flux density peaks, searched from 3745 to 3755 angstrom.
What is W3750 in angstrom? 3752.73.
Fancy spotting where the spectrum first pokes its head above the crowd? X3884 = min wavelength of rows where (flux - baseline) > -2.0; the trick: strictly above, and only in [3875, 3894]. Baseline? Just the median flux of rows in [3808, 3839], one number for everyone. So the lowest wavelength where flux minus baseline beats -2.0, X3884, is 3875.68 angstrom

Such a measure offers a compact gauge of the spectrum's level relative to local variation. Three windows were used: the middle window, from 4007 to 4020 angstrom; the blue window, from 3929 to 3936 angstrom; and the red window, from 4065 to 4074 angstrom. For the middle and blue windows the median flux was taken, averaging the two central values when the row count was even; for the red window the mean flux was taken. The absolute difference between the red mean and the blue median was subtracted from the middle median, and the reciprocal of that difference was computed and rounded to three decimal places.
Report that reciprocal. 0.107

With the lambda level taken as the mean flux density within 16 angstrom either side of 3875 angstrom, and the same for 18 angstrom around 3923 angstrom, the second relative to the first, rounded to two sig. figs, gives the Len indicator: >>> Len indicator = 0.79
